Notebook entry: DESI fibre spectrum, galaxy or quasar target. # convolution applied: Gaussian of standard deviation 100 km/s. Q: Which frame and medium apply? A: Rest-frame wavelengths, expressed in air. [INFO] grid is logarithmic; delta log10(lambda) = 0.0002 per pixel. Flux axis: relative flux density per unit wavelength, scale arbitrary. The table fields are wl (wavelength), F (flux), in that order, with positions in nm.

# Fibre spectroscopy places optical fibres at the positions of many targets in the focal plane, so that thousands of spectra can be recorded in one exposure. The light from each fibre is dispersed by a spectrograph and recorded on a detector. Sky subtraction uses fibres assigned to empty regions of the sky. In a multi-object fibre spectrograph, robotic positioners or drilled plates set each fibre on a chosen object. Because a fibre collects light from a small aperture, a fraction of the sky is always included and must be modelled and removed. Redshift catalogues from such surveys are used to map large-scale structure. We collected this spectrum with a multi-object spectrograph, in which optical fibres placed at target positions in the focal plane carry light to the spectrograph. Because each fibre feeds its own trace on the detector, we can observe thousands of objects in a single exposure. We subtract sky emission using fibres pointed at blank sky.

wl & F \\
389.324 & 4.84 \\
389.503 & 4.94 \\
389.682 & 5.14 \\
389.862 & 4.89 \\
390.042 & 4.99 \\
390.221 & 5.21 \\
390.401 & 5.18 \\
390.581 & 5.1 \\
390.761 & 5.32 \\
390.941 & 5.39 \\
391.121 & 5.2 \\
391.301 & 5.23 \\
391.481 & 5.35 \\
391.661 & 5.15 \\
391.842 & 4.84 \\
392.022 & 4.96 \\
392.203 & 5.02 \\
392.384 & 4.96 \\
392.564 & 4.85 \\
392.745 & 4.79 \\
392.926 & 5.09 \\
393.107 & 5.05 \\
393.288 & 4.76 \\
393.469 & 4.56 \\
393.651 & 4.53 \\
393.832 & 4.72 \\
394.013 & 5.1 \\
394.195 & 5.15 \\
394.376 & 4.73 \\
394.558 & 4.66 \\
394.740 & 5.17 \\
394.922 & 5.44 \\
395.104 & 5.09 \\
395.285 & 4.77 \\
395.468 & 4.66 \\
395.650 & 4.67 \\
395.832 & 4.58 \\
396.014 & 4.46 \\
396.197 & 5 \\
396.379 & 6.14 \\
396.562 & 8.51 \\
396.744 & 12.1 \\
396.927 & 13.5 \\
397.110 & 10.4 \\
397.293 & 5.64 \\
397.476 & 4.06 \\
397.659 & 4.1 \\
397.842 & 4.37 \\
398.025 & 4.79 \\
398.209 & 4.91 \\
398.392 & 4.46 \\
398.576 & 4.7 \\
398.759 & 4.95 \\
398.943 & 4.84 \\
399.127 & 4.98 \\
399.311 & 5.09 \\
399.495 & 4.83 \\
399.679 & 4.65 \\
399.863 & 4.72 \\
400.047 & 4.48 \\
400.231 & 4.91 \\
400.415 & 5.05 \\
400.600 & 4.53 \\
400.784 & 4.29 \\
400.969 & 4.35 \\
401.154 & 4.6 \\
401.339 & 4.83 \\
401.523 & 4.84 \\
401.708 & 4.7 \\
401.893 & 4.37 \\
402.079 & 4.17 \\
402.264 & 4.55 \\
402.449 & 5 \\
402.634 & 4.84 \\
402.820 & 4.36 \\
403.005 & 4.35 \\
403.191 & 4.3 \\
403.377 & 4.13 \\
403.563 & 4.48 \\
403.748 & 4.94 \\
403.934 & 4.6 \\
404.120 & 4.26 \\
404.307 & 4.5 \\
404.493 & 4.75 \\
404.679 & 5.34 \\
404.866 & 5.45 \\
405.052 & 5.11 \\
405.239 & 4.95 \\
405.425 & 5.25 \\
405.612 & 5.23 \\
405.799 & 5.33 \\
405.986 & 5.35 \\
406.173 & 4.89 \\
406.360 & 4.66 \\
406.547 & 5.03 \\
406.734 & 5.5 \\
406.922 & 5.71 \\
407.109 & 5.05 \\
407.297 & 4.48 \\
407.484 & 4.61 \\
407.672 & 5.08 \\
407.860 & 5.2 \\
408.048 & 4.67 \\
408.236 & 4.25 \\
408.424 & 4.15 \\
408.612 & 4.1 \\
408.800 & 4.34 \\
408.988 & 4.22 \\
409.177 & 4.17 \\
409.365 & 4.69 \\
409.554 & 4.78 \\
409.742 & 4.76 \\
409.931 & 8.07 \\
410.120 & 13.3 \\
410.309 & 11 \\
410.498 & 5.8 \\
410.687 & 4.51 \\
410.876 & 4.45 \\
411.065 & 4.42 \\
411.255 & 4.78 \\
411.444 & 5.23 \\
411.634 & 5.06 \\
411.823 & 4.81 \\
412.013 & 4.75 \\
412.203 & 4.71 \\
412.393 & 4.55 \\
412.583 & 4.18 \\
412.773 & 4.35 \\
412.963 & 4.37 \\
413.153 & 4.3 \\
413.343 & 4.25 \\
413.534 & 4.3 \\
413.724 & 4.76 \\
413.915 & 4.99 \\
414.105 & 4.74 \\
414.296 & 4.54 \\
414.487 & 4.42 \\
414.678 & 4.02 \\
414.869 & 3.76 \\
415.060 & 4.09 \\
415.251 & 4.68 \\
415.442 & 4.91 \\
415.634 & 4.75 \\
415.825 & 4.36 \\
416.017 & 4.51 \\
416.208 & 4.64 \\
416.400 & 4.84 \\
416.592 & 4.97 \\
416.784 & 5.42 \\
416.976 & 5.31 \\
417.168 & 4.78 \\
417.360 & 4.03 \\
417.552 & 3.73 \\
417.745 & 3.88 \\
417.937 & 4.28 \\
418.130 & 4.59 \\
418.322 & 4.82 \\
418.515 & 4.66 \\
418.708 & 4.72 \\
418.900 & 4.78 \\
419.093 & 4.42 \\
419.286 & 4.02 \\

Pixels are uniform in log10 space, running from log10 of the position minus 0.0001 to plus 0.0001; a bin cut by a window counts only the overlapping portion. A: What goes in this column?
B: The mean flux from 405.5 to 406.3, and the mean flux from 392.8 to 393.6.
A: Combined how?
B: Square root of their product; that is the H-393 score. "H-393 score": 5.0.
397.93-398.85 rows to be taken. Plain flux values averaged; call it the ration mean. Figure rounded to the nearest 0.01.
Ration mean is 4.76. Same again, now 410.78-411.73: 4.79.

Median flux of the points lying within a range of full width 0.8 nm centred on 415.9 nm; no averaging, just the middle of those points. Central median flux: 4.6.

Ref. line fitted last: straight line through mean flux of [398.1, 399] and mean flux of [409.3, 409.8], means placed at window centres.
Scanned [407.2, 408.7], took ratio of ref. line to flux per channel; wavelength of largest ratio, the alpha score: 408.612 nm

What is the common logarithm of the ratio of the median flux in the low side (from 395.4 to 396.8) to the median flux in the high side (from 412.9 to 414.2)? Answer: 0.044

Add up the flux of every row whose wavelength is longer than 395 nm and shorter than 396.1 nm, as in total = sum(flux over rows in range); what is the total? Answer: 28.2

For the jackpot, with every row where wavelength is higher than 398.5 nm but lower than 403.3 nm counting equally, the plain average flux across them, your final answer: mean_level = 4.7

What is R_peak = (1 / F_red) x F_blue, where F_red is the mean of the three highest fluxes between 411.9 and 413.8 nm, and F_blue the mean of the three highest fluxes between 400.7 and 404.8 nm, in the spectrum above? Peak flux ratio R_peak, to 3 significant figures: 1.07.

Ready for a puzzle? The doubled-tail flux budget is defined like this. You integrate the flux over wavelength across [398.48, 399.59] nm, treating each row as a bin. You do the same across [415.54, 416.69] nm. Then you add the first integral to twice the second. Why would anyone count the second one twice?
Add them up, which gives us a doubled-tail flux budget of 16.2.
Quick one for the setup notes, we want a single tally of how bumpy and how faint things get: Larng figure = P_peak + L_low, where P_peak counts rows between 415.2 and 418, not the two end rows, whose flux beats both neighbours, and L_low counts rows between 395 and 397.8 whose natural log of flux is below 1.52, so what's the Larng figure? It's 5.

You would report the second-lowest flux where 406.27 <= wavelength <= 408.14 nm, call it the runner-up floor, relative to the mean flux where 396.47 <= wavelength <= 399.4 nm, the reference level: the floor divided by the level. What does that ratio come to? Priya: 0.73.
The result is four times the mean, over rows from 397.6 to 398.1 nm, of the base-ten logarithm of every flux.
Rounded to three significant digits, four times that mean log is 2.58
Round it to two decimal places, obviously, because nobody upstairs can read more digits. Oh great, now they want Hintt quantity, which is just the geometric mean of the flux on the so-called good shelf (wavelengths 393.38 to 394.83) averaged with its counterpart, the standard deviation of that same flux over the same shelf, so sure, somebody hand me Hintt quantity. 2.54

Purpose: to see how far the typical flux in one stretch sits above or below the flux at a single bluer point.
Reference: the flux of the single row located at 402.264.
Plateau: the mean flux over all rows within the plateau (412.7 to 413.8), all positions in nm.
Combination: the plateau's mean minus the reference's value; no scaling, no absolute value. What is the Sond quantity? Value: -0.2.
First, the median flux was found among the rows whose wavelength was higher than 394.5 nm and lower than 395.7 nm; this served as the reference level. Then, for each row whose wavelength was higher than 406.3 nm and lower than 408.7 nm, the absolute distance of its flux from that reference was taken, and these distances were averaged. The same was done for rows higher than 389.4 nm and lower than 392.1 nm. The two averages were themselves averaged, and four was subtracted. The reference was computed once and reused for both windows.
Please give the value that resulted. -3.61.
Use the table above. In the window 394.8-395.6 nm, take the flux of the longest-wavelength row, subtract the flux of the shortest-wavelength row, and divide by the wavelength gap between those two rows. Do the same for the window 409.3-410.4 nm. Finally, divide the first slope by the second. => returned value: 0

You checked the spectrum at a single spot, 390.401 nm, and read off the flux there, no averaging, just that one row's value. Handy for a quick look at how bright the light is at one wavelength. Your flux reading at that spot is 5.18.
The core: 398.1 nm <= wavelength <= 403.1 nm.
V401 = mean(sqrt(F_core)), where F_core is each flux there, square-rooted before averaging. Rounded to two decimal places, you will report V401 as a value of 2.16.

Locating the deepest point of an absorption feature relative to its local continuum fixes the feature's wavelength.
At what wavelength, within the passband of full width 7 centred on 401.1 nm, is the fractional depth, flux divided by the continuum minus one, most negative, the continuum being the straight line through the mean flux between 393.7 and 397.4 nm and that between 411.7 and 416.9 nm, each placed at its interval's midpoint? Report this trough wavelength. 397.659 nm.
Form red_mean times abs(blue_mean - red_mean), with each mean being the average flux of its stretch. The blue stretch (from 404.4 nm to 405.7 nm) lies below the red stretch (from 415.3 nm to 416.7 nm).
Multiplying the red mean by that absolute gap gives 2.1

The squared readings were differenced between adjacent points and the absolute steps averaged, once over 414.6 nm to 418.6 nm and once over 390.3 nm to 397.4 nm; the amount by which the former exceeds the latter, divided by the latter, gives -0.7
